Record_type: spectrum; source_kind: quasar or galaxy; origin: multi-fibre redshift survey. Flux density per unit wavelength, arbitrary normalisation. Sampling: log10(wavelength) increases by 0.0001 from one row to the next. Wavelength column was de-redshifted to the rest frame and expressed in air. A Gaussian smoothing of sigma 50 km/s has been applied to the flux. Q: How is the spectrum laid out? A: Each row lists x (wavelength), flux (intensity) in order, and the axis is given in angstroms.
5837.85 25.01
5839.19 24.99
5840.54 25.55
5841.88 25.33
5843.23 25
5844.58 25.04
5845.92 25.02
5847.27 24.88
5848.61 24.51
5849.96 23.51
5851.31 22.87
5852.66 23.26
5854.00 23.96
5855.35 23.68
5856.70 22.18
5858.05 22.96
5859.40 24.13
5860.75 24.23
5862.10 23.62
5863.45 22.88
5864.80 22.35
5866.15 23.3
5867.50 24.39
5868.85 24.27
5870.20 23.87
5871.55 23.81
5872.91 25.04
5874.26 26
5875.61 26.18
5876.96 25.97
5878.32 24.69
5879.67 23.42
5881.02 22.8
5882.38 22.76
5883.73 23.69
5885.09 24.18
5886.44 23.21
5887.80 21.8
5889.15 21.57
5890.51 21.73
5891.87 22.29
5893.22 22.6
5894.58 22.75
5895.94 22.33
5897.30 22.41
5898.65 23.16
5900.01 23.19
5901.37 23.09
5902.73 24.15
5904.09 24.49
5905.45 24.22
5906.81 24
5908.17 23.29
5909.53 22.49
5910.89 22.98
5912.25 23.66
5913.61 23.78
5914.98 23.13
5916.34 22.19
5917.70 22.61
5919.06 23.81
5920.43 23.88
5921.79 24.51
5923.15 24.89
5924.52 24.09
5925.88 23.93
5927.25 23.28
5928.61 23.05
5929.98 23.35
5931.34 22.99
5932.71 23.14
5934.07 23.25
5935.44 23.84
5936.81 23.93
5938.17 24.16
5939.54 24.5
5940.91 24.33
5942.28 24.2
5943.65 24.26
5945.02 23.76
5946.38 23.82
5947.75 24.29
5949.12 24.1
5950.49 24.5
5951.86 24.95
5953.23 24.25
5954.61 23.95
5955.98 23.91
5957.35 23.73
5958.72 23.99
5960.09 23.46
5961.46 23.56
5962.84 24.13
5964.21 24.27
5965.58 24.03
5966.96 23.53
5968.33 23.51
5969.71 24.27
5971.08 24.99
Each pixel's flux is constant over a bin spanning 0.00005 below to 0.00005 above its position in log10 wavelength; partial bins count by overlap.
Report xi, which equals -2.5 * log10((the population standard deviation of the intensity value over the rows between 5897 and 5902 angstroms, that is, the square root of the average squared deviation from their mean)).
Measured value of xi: 1.2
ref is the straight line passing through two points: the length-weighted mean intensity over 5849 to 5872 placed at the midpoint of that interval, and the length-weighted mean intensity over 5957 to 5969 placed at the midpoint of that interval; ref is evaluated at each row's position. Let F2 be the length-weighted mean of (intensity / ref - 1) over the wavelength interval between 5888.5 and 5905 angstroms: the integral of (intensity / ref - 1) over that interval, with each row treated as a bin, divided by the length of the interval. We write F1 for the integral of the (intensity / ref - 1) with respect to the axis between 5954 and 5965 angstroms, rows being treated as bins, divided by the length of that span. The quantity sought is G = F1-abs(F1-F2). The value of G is -0.033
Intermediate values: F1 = 0.0032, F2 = -0.033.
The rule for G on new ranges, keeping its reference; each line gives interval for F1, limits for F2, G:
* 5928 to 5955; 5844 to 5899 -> 0.003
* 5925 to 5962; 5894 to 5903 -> -0.028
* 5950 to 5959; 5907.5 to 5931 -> -0.009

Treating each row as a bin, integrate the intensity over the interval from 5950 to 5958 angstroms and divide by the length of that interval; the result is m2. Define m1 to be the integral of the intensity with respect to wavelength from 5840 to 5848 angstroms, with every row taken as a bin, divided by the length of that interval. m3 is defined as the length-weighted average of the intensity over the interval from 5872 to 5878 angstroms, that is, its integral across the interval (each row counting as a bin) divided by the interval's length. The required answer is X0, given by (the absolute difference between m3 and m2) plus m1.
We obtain 26.6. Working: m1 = 25.1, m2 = 24.2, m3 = 25.6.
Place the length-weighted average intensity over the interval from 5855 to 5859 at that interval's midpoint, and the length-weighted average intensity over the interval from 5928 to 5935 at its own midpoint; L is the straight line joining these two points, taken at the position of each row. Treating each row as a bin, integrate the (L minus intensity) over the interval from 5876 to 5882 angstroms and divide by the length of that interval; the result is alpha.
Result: -1.2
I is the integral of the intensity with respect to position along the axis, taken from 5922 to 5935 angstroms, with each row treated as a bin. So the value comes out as 307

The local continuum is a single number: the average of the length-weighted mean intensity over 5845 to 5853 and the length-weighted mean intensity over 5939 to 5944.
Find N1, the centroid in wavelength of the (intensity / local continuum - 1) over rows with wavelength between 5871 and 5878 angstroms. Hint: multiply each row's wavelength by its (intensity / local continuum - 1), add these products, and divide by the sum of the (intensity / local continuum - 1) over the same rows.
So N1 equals 5875.5 angstroms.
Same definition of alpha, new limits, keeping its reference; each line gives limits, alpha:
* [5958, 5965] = -0.6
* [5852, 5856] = -0.7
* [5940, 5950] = -0.9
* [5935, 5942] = -1.0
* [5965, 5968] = -0.4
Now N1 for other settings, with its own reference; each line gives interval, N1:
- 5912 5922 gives 5916.0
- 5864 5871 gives 5865.5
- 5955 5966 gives 5959.6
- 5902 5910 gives 5909.5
